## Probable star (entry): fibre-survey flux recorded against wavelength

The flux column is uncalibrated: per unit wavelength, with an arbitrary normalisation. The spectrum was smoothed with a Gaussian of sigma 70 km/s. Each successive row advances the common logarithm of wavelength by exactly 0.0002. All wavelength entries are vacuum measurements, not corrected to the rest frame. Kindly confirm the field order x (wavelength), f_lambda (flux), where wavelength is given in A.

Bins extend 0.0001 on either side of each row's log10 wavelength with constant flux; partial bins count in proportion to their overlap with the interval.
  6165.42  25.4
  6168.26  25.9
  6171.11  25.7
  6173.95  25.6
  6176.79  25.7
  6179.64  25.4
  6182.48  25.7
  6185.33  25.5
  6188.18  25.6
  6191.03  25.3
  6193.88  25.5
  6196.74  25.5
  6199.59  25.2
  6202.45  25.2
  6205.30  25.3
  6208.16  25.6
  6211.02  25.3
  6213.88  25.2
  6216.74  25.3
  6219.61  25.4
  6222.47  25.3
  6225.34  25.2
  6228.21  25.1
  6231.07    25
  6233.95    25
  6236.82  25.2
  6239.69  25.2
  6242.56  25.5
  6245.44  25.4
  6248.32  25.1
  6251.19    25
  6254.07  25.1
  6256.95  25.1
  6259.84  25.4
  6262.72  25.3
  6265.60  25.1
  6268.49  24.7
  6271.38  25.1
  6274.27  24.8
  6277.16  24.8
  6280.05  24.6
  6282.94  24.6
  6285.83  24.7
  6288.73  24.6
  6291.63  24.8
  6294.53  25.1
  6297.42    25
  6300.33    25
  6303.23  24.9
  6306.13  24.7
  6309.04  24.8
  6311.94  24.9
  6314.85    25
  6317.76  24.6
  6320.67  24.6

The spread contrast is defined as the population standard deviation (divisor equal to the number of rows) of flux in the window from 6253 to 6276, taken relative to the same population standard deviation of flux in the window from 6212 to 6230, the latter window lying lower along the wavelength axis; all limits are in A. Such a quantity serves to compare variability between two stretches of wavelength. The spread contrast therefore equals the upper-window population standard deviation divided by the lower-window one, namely 2.3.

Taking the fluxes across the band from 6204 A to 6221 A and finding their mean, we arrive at 25.3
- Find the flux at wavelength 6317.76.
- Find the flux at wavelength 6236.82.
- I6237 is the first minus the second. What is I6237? -0.60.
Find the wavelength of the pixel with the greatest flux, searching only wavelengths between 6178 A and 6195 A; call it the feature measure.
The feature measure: 6182.48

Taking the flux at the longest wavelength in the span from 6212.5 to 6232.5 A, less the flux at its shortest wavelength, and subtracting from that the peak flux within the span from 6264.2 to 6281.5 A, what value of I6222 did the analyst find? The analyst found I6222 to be -25.3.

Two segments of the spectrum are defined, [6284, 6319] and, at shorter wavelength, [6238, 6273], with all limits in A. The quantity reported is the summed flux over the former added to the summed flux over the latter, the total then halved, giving 300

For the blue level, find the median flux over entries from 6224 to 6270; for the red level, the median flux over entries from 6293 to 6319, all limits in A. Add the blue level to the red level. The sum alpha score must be 50.0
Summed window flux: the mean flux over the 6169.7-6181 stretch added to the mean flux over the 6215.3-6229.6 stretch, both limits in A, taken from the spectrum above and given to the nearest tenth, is 50.9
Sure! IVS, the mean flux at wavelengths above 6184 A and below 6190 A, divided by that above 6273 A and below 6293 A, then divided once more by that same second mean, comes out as 0.0419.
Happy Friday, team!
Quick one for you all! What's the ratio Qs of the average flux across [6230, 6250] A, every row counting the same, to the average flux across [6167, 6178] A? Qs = 0.980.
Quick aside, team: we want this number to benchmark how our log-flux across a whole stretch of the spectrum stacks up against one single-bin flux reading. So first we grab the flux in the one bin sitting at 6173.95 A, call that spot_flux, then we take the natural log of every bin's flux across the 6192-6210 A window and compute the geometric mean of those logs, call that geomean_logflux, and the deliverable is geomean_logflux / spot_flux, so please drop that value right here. 0.126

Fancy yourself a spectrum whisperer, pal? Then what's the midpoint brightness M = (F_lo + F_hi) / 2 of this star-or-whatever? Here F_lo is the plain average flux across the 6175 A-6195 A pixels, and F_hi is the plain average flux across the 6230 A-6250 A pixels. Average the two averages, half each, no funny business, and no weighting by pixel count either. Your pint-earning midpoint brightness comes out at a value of 25.4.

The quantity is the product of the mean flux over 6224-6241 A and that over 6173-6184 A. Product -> 643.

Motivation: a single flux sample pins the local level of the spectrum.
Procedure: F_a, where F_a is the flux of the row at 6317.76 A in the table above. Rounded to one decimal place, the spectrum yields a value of 24.6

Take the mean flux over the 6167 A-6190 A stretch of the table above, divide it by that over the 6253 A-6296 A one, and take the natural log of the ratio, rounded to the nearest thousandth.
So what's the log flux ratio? 0.028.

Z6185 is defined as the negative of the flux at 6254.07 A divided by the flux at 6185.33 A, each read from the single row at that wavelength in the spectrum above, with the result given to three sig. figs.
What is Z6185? -0.984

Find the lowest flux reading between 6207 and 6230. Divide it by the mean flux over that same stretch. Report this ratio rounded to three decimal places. 0.992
